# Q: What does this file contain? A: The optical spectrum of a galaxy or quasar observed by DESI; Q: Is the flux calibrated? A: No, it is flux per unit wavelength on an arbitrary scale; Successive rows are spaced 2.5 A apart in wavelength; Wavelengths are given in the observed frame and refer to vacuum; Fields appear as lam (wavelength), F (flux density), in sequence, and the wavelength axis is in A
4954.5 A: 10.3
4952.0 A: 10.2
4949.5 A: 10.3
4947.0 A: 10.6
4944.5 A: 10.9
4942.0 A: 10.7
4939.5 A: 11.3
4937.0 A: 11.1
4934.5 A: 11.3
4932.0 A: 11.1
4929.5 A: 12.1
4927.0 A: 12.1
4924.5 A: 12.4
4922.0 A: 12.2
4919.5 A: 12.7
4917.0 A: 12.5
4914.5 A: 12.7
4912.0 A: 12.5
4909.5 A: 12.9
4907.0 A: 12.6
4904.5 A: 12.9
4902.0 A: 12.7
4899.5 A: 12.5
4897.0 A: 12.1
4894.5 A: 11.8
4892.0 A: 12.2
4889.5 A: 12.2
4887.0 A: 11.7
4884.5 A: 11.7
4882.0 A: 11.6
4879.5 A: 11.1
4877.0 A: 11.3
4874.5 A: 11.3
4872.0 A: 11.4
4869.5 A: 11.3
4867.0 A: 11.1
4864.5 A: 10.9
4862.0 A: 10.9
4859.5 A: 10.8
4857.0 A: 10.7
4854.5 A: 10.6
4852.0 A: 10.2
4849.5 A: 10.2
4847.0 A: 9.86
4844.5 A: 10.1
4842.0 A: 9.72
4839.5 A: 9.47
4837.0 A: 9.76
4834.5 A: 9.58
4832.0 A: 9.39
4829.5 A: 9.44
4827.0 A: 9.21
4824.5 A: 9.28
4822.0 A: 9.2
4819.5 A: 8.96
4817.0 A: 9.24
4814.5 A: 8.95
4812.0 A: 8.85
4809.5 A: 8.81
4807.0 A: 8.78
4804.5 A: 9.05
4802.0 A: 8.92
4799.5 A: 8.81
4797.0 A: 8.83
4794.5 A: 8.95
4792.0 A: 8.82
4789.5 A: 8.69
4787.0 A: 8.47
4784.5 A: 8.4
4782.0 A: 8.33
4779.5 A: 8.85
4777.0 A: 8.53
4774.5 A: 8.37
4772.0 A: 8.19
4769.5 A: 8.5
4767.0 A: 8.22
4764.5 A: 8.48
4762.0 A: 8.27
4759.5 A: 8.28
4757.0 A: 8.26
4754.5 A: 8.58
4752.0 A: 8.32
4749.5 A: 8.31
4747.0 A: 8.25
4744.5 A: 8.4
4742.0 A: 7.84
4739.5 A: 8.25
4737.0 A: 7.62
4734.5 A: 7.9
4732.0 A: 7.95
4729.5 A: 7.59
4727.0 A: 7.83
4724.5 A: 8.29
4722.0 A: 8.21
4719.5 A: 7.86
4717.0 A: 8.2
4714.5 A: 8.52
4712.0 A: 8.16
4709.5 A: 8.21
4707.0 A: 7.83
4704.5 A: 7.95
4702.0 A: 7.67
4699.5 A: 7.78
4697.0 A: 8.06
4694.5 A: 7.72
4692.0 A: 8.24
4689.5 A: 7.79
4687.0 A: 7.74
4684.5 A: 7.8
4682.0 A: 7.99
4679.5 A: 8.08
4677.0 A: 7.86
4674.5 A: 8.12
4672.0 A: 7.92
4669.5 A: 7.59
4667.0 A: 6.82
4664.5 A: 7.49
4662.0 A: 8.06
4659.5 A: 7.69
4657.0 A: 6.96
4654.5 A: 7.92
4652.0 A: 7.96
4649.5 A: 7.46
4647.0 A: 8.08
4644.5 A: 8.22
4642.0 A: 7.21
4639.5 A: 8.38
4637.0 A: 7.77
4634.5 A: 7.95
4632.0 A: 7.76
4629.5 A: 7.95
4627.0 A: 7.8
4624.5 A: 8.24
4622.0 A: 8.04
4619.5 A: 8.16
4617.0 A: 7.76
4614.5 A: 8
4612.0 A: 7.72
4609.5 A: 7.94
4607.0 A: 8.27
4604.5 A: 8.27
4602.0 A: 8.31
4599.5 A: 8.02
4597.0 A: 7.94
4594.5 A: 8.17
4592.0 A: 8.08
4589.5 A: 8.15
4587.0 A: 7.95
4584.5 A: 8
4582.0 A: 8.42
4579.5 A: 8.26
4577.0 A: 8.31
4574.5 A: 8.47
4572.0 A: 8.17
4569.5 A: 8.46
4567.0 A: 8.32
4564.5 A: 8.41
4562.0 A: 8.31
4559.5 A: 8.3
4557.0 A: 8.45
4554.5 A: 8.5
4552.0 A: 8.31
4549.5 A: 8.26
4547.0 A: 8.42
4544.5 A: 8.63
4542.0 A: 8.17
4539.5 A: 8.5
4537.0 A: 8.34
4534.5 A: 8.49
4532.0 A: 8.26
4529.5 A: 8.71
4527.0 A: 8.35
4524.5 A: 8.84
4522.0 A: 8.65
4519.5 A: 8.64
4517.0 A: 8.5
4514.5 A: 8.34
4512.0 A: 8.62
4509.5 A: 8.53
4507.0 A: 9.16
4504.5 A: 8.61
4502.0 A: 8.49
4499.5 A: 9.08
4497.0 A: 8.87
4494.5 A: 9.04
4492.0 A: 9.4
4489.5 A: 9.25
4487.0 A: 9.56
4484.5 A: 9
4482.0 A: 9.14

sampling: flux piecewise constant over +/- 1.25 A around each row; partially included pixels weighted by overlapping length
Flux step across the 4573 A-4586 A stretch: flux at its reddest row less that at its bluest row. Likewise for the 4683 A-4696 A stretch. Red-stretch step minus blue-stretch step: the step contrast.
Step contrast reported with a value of 0.4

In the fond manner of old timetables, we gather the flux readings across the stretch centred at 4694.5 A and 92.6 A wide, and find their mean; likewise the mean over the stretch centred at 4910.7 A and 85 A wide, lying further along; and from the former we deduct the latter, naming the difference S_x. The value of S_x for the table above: -3.9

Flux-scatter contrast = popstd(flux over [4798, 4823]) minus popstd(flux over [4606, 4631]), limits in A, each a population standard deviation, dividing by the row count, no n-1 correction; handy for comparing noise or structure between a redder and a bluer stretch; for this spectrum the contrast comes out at -0.03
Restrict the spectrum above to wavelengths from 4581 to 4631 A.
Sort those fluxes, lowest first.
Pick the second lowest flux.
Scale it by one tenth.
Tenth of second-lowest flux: 0.78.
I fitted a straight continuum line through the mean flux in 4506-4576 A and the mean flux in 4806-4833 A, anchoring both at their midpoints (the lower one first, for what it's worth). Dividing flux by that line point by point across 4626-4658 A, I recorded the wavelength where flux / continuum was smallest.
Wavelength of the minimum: 4657.0 A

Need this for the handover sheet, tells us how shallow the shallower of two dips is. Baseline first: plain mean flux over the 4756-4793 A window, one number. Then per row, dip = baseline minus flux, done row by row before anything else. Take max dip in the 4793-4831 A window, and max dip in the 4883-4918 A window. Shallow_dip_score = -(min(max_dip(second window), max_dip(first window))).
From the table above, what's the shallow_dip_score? 3.3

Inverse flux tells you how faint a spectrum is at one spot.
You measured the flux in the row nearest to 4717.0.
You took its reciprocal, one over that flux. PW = 0.122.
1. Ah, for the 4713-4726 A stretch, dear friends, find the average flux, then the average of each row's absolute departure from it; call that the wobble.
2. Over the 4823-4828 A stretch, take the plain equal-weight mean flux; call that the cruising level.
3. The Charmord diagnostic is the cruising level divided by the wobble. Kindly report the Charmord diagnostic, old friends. 61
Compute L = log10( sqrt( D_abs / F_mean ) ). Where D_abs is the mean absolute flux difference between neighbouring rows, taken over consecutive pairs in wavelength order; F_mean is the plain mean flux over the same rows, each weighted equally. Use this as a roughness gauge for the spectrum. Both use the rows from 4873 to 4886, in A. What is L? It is -0.88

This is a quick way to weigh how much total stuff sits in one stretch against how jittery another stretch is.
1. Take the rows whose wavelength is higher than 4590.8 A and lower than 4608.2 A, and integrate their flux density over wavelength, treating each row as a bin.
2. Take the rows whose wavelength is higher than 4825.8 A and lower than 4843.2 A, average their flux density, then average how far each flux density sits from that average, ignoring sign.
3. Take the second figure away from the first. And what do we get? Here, 142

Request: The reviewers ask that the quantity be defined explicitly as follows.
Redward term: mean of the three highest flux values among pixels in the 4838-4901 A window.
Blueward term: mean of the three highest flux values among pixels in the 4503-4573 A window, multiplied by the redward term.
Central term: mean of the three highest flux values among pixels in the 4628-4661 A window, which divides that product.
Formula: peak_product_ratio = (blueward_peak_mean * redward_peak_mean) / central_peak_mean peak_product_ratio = 13.3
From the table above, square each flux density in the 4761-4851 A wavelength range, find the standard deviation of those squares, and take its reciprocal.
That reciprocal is 0.10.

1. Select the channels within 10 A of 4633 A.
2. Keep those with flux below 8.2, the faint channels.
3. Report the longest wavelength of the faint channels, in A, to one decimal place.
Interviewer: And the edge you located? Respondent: 4642.0 A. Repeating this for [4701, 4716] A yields 4712.0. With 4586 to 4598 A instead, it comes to 4597.0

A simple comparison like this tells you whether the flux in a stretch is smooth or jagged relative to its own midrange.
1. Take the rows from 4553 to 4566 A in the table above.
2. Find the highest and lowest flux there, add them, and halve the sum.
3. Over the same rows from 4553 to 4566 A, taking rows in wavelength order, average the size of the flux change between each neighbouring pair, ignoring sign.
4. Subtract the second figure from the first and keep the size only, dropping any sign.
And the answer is 8.3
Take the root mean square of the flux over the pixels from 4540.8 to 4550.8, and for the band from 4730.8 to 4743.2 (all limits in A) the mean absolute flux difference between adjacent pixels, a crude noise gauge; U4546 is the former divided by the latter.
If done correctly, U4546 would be 24.4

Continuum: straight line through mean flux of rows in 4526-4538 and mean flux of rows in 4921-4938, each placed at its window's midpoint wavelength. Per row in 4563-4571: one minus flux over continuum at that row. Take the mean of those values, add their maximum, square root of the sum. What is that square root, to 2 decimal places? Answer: 0.29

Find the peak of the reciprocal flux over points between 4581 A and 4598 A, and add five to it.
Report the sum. 5.13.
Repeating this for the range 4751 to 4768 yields 5.12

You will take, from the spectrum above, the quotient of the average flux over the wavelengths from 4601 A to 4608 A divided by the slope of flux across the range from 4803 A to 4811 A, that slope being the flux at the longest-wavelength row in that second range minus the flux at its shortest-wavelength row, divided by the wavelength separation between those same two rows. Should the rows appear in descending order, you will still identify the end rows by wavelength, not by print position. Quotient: -173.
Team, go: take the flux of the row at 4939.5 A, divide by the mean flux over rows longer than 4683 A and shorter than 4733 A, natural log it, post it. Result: 0.35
